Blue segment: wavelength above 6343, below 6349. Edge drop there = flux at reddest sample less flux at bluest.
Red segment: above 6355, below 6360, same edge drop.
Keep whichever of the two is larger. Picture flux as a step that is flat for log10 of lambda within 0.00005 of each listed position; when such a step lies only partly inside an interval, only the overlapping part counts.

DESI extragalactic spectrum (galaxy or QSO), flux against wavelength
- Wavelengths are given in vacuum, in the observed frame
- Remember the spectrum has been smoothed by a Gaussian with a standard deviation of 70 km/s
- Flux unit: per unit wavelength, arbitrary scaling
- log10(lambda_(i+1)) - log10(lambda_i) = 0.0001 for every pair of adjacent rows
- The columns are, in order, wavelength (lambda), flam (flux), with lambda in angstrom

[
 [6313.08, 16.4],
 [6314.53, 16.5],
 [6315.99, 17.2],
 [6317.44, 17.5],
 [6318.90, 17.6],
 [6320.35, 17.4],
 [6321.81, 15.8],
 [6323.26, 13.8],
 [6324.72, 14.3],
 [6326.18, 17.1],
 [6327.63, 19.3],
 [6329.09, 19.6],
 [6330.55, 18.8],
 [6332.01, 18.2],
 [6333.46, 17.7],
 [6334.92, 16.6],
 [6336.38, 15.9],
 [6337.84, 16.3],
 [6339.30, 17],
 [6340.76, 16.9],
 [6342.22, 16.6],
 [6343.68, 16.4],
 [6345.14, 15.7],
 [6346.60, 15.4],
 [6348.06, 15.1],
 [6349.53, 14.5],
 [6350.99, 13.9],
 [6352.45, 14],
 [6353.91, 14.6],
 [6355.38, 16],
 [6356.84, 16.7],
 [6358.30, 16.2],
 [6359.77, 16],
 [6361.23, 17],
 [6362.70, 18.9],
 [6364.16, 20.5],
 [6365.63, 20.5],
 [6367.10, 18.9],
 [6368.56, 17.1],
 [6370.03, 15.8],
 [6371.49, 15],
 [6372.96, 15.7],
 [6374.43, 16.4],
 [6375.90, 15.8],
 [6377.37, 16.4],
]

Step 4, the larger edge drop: 0.0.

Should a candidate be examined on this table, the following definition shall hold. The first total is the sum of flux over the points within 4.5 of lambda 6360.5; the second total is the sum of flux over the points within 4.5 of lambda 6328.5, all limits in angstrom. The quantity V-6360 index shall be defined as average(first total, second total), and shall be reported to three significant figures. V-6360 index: 106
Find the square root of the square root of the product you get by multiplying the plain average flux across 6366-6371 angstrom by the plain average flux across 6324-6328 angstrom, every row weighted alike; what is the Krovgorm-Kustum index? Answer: 4.13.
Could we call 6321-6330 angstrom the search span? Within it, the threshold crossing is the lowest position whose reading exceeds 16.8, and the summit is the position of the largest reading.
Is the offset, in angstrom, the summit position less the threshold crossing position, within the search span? 2.9 angstrom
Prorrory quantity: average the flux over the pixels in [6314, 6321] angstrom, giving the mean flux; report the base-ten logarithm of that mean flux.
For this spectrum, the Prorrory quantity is 1.24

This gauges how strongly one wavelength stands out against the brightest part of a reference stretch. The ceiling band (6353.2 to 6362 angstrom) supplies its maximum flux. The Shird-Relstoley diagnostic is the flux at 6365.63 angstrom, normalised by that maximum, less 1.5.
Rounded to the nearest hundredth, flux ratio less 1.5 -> -0.29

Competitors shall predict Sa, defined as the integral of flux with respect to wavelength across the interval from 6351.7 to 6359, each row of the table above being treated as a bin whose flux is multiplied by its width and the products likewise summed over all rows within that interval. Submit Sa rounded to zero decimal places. 113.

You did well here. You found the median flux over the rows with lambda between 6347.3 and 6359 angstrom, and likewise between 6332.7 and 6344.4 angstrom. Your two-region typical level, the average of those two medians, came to 15.7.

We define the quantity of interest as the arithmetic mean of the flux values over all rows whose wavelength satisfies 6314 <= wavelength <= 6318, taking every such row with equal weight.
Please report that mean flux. 17.1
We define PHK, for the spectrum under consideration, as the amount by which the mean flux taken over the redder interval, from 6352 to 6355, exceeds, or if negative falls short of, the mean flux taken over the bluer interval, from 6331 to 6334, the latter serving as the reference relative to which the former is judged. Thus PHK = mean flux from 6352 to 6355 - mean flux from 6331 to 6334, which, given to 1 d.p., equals -3.6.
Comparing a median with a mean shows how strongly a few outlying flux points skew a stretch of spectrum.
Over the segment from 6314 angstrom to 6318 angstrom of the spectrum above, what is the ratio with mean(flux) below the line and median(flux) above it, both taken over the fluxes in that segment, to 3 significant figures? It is 1.01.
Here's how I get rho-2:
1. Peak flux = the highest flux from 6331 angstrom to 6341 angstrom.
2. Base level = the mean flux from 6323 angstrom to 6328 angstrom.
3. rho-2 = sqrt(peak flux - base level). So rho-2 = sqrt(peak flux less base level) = 1.4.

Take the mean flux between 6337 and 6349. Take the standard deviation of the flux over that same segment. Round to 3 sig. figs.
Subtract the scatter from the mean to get 15.5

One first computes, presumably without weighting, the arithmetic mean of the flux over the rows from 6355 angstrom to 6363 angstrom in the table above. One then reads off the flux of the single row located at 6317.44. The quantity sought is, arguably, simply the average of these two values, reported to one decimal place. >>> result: 17.1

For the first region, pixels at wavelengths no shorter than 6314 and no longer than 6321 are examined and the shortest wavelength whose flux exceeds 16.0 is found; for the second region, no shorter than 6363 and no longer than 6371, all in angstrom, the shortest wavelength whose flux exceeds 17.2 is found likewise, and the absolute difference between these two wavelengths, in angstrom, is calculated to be 49.6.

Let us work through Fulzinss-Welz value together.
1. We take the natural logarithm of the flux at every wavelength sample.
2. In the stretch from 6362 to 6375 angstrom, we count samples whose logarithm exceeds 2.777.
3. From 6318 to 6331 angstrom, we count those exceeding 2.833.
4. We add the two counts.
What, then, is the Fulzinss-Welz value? 12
